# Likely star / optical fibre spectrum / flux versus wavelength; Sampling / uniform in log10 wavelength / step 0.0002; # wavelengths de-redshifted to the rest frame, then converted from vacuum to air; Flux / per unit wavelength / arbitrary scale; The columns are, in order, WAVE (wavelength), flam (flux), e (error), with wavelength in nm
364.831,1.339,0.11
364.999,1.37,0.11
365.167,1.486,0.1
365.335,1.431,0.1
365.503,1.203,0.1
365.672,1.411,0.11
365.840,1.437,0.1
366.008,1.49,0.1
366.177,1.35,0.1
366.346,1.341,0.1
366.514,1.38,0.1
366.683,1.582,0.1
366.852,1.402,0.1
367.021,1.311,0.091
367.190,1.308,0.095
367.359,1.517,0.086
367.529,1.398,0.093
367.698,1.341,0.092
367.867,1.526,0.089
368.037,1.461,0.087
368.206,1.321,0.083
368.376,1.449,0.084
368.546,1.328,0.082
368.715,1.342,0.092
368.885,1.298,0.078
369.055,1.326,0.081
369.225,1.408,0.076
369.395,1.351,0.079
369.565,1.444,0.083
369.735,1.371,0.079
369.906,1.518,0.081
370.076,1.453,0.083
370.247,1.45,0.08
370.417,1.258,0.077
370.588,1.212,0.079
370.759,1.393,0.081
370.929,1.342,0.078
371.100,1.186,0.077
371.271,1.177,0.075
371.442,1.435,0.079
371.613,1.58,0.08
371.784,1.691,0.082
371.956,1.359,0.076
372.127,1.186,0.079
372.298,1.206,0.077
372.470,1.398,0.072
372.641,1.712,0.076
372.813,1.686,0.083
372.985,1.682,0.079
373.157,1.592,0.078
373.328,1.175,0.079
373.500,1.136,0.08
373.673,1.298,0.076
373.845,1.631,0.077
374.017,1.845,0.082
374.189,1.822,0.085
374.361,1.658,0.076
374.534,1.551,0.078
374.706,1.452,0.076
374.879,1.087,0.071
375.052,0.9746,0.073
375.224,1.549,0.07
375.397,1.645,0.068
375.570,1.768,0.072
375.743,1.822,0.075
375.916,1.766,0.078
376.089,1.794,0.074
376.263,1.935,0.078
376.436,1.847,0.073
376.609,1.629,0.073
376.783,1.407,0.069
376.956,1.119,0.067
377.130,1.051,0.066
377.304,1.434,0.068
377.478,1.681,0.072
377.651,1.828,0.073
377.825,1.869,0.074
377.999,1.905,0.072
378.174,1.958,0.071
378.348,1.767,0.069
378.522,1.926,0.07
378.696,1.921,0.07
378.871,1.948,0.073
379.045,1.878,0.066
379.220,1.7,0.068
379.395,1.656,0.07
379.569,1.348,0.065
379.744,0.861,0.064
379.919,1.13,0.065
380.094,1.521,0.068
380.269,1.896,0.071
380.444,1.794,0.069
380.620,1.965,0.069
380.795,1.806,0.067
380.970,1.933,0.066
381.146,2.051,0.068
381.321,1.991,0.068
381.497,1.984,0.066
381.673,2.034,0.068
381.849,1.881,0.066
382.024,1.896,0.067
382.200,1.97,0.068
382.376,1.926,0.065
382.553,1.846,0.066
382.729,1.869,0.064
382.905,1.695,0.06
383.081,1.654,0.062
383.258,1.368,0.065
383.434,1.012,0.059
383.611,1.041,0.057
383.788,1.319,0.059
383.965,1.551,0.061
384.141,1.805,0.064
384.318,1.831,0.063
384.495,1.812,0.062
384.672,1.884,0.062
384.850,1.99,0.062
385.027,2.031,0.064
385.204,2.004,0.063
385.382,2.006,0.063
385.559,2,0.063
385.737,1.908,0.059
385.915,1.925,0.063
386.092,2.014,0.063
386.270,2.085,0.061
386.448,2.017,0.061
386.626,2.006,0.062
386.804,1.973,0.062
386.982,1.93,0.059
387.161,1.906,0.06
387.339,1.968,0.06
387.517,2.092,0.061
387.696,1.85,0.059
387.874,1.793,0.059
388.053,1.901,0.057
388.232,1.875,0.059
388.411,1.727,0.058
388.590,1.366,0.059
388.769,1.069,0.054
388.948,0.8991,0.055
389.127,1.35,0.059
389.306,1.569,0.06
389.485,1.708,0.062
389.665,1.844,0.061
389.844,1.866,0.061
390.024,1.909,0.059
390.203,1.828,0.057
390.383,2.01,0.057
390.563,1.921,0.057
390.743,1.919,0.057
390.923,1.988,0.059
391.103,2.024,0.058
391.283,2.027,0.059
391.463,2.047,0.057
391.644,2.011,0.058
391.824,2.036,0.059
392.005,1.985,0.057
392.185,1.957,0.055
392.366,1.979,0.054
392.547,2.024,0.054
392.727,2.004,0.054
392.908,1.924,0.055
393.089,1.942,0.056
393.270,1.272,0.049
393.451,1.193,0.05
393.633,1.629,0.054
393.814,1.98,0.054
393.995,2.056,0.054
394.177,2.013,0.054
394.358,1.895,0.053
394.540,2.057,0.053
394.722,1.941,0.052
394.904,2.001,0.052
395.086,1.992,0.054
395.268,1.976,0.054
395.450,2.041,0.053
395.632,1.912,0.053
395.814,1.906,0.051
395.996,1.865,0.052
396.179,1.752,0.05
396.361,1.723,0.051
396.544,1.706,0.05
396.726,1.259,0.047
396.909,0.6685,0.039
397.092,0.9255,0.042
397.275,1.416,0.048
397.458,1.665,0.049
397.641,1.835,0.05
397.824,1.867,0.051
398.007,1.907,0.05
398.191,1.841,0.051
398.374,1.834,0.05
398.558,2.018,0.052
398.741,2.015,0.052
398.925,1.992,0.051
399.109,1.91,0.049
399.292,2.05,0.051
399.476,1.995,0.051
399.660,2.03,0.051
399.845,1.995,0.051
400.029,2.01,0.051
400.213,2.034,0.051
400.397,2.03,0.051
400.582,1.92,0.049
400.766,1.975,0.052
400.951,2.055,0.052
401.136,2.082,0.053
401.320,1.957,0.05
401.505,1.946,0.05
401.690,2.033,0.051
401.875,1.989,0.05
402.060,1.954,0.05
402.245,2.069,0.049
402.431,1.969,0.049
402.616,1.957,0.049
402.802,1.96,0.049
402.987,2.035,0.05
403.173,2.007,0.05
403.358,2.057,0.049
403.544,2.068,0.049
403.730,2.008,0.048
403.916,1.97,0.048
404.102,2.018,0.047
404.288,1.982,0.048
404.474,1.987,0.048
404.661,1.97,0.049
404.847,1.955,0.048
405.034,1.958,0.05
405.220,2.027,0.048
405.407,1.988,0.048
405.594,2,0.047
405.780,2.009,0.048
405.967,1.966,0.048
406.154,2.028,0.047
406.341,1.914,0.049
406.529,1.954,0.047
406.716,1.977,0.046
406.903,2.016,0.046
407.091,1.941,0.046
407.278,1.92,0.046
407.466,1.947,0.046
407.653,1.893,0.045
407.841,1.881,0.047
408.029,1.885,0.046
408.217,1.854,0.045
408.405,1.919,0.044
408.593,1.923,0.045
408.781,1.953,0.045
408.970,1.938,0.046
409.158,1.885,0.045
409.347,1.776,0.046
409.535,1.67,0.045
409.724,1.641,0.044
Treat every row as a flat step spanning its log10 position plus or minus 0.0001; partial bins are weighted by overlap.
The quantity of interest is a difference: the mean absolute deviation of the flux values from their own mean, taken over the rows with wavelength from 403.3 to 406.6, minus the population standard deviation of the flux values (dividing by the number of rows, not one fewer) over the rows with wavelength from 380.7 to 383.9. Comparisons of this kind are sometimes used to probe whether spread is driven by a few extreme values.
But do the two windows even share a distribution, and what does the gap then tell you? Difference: -0.29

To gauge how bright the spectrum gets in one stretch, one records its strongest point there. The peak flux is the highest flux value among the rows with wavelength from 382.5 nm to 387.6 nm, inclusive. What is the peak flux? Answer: 2.092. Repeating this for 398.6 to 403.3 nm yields 2.082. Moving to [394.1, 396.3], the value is 2.057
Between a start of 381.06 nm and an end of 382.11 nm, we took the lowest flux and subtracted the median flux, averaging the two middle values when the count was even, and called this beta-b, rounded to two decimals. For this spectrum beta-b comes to -0.11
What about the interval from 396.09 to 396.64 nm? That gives -0.02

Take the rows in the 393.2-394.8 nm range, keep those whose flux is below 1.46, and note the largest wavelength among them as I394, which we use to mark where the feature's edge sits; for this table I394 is 393.451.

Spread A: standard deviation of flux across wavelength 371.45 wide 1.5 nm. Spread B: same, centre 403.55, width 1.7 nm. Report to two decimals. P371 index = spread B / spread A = 0.21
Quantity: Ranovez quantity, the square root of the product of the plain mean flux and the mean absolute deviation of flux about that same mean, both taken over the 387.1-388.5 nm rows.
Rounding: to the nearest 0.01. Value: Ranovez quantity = 0.38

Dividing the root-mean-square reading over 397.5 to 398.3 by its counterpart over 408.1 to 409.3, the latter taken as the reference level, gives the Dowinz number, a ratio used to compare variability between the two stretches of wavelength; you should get 0.97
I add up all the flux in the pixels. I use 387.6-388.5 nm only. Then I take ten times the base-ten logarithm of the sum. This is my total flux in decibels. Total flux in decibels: 9.6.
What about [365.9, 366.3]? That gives 4.5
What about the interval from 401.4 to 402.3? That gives 10.0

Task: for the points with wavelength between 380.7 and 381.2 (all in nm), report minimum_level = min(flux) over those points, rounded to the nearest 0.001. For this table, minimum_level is 1.806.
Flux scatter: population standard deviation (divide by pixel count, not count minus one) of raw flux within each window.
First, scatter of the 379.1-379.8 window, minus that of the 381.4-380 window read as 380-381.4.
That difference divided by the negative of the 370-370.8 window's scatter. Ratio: -1.8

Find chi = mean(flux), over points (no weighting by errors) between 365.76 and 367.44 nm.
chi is 1.41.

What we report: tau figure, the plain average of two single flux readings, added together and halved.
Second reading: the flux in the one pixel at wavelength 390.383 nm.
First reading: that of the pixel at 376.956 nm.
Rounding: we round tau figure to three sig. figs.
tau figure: 1.56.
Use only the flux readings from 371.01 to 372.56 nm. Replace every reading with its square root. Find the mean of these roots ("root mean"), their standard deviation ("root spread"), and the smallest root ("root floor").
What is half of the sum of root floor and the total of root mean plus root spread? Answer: 1.16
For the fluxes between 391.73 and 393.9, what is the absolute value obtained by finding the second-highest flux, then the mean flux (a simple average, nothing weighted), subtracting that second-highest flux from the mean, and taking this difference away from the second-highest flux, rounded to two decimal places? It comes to 2.22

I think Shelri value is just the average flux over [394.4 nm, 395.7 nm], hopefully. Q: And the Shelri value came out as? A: 1.99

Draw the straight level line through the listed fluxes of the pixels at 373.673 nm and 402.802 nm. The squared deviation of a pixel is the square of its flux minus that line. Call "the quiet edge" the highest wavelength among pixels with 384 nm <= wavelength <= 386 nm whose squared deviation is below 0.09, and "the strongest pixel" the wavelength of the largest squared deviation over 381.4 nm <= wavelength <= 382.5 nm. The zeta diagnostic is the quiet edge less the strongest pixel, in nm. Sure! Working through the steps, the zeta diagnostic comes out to 2.82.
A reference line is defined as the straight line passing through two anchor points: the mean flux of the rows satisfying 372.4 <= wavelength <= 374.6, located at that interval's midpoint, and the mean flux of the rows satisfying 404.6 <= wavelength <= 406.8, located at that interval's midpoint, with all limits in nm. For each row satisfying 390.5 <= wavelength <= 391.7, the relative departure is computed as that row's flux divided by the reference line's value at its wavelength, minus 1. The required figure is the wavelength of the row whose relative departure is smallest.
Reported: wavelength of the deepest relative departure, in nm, 390.743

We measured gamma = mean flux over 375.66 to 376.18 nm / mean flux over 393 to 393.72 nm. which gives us 1.19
